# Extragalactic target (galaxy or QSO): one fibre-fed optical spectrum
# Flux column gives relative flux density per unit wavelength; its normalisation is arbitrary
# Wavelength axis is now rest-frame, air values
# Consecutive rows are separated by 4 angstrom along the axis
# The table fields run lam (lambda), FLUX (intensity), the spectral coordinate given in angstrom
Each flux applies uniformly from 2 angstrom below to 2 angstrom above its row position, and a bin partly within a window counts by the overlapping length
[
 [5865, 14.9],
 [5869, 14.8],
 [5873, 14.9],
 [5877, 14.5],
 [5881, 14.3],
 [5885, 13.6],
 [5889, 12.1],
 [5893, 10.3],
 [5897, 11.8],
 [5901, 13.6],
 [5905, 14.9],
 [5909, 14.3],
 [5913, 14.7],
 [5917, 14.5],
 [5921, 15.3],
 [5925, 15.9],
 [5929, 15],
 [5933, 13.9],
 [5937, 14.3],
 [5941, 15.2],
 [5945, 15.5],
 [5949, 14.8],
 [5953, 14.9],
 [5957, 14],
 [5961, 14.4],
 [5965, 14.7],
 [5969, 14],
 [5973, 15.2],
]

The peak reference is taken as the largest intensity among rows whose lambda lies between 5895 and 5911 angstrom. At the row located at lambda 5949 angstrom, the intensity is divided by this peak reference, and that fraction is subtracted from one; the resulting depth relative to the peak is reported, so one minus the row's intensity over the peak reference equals 0.007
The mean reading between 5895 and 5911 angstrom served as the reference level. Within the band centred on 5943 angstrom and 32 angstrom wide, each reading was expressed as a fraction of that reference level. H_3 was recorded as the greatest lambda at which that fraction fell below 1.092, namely 5957 angstrom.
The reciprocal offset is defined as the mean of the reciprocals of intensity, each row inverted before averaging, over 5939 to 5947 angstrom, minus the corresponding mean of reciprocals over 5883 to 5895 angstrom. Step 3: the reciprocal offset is -0.019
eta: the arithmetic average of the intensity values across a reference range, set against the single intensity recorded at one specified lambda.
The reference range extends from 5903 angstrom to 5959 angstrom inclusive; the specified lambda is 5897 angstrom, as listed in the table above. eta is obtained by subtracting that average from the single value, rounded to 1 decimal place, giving -3.0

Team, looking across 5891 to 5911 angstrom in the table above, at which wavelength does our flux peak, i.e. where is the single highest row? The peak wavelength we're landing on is 5905 angstrom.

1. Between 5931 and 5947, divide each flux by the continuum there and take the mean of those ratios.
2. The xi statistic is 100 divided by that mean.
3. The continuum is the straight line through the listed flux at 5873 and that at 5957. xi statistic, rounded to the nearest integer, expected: 96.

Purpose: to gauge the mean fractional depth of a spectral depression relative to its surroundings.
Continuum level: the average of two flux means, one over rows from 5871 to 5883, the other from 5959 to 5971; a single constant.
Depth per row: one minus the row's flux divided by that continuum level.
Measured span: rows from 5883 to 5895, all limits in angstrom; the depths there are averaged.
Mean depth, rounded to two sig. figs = 0.17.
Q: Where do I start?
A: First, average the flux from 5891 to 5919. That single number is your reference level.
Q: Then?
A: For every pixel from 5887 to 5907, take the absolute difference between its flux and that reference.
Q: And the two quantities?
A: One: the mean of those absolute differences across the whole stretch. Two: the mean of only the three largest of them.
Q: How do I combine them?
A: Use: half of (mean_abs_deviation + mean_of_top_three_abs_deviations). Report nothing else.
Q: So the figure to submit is 1.8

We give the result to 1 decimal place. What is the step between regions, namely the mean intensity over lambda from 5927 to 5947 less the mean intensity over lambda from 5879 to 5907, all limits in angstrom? 1.8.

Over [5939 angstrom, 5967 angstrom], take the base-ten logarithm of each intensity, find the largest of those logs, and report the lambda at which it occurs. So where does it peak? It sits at 5945 angstrom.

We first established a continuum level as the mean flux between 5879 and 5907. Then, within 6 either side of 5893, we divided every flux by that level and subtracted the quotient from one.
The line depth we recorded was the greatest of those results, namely 0.204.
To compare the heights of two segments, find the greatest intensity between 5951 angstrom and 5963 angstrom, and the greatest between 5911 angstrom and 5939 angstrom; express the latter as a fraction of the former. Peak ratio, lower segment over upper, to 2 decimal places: 1.07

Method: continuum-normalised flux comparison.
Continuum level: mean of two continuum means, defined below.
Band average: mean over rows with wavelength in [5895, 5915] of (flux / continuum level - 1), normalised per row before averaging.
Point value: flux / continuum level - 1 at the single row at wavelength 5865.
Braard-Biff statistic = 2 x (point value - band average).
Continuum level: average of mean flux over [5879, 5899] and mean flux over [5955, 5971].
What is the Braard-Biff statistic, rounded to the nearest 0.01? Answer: 0.16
